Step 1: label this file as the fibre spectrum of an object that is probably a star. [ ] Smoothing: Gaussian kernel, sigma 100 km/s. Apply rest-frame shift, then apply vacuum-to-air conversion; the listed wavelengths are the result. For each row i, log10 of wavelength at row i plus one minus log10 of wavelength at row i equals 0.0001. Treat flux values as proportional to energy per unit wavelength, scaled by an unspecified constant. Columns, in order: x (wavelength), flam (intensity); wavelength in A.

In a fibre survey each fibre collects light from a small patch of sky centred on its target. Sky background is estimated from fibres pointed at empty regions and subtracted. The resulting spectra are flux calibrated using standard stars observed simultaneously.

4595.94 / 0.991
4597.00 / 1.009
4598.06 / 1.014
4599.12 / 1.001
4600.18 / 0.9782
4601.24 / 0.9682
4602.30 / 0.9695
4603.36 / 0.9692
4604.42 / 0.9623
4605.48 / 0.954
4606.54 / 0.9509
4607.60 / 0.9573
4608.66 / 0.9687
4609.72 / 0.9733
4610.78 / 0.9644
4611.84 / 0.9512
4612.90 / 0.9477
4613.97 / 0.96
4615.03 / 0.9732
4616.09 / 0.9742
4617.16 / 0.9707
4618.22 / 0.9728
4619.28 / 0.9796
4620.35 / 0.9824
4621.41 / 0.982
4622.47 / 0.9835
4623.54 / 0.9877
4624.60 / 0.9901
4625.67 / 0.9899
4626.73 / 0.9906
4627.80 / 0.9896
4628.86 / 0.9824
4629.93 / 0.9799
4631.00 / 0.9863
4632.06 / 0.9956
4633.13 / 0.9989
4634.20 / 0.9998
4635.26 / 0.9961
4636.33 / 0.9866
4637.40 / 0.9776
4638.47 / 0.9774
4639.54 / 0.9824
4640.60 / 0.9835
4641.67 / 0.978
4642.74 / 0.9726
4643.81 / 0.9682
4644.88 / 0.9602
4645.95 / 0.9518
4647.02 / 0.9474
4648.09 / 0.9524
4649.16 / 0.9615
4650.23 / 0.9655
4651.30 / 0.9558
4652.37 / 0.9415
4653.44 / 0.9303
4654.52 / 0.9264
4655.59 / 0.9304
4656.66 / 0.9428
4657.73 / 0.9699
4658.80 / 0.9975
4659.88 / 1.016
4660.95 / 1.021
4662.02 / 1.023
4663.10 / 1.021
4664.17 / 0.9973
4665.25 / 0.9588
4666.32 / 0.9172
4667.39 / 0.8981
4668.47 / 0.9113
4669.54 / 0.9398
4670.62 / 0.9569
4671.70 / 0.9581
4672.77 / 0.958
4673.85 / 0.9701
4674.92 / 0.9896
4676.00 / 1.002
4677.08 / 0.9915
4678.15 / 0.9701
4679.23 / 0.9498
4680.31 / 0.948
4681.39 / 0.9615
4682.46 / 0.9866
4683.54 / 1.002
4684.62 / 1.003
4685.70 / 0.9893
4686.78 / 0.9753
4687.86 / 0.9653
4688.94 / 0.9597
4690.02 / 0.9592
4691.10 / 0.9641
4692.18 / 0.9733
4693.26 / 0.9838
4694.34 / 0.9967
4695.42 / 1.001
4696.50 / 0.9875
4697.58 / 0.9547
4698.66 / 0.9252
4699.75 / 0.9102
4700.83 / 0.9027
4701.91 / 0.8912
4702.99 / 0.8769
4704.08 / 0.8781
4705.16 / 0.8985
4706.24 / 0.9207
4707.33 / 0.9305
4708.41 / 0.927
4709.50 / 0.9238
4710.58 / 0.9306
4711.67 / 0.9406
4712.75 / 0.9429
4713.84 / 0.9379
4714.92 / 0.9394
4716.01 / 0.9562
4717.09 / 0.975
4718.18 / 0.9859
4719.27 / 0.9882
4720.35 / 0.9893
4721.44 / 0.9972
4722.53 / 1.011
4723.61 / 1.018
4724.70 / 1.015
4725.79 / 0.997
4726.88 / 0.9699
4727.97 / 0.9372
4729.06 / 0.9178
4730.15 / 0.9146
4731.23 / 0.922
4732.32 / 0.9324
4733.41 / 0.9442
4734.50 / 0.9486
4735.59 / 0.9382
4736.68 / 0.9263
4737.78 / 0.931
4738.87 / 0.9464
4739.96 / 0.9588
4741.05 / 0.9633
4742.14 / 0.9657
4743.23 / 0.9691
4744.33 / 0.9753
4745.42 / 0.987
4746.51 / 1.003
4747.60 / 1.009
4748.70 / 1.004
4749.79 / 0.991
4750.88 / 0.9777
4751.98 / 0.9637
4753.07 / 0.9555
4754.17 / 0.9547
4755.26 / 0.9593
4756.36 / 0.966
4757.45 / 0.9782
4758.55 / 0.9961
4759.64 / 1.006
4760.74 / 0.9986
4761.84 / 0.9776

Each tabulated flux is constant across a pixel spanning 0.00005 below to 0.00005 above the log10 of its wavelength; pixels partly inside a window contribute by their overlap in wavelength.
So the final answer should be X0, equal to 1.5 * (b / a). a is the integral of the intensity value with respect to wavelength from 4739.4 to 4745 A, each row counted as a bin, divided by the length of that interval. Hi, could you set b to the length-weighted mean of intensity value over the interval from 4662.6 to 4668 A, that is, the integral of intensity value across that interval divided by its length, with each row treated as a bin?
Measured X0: 1.49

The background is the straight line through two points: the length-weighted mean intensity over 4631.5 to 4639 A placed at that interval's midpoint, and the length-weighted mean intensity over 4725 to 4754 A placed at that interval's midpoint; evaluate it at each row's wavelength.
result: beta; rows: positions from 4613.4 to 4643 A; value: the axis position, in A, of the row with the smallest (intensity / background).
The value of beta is 4613.97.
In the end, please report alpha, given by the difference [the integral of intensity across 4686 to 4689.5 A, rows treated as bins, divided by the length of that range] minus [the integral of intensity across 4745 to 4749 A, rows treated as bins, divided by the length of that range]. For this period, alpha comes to -0.03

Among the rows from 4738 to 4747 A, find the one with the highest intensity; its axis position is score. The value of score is 4746.51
